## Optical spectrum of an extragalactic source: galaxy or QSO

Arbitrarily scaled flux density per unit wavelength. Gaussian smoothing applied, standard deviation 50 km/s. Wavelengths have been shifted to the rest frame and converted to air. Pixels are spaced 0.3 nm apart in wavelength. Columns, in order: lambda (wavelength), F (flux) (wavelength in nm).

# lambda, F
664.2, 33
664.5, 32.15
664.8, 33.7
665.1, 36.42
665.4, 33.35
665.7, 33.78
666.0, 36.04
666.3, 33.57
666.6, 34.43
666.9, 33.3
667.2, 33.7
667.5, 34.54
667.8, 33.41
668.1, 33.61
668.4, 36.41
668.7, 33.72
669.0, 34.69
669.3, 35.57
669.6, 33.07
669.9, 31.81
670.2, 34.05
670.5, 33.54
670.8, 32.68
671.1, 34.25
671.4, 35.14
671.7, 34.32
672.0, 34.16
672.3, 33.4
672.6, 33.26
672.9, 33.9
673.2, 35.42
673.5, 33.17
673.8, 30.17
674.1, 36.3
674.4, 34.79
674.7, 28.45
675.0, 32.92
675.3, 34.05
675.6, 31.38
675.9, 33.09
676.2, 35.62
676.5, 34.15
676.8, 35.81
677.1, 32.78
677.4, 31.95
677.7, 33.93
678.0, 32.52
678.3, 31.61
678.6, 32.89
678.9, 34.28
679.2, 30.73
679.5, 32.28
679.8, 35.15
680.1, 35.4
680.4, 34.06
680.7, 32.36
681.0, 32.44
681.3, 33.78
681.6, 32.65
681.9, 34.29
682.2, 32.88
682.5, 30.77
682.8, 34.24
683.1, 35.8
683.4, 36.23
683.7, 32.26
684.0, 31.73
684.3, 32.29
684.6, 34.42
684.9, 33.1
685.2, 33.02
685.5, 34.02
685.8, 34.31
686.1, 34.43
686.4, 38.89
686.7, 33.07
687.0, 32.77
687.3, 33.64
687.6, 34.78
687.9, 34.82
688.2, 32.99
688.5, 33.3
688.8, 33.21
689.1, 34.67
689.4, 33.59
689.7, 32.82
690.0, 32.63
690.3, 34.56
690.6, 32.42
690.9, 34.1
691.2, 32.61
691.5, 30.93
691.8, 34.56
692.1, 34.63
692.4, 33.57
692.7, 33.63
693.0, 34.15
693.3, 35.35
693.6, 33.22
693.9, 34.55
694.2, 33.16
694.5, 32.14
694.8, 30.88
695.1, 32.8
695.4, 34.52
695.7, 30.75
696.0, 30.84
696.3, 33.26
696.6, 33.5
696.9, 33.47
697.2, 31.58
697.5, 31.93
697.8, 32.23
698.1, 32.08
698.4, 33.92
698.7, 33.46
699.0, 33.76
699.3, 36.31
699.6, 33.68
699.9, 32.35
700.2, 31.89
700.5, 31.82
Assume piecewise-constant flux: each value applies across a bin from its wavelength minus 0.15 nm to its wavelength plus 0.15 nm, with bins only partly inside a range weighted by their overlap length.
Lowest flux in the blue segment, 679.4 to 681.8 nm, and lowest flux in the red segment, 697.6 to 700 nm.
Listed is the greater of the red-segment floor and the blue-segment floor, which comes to 32.3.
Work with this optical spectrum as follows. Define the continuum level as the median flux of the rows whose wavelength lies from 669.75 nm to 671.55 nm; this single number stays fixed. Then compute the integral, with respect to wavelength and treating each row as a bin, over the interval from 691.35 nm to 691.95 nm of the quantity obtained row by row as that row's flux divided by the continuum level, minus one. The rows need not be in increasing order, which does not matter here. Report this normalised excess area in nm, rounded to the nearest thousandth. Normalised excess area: -0.019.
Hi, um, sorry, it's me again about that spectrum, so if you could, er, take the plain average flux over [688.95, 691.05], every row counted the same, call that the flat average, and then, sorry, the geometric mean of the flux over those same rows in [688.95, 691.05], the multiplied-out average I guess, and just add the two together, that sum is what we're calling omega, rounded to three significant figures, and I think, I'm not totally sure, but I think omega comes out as 67.1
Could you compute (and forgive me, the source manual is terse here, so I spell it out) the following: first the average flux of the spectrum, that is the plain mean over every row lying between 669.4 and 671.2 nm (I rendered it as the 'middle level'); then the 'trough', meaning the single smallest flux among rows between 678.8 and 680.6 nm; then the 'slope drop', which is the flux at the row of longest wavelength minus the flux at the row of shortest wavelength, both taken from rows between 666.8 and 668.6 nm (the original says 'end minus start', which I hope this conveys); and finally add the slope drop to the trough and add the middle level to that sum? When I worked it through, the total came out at 67.1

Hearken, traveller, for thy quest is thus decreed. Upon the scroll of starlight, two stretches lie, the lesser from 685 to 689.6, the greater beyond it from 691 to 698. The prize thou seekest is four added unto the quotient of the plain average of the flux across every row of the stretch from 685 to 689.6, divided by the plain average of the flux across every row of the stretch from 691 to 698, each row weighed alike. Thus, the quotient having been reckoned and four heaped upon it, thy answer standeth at 5.03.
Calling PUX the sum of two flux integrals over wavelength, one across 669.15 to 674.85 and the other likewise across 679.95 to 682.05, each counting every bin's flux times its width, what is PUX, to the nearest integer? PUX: 262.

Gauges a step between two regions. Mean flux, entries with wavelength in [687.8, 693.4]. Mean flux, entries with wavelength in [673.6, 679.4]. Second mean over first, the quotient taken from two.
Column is 1.02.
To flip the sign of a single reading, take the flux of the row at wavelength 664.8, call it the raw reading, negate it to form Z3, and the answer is -33.7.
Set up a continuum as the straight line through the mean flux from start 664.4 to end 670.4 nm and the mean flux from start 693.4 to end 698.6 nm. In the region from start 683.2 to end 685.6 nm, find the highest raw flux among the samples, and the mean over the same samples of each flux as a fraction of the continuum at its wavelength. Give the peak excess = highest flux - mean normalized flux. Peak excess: 35.2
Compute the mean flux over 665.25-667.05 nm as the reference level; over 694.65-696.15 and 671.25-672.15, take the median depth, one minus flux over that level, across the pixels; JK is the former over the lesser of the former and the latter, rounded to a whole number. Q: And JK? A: -13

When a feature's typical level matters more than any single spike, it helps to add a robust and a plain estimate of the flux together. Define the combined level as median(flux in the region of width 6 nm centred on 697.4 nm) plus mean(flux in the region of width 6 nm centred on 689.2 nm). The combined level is 66.32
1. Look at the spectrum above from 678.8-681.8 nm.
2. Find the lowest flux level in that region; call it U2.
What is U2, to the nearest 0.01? 30.73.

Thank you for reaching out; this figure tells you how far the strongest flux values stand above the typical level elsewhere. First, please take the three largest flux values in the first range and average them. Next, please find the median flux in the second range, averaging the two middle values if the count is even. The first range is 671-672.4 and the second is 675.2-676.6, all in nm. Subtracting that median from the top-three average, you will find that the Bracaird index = 0.5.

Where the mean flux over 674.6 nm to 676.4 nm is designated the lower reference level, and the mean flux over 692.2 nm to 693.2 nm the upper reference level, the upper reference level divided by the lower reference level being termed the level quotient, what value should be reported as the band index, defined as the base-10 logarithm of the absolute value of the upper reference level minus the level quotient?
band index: 1.52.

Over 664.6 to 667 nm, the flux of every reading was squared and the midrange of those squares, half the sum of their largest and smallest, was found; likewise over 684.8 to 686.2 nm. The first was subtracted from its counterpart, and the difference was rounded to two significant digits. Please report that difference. -80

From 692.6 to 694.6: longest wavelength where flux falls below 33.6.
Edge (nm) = 694.5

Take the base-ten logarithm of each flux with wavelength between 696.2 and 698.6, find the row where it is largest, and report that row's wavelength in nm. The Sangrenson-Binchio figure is 698.4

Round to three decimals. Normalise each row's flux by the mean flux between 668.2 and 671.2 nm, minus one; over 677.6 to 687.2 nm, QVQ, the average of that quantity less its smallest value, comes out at 0.082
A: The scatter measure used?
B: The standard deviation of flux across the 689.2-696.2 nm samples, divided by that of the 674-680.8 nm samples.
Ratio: 0.74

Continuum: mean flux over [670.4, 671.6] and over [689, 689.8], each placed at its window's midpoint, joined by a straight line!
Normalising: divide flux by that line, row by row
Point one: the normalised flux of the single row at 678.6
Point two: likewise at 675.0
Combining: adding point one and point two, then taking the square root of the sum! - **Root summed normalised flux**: 1.39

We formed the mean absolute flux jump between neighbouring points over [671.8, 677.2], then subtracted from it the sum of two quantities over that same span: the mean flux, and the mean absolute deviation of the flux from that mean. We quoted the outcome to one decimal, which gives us -32.5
